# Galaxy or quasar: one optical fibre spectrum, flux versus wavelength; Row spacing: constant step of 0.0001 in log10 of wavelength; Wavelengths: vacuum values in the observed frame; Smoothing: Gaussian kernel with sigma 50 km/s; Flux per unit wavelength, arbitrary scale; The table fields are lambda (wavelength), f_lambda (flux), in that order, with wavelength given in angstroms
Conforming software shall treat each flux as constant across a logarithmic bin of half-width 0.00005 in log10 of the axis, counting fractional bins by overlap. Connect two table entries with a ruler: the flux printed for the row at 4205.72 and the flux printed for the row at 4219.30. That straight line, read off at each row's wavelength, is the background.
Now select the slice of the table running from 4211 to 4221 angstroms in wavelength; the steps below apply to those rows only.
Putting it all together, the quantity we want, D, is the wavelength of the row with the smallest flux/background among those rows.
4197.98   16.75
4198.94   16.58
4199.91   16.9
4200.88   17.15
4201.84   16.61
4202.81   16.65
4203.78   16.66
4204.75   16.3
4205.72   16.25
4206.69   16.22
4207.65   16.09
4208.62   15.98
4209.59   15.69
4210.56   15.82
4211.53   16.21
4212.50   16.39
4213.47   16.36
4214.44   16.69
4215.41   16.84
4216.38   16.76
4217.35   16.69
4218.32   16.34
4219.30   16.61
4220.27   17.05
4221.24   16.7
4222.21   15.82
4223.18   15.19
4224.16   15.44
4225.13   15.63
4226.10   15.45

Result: 4218.32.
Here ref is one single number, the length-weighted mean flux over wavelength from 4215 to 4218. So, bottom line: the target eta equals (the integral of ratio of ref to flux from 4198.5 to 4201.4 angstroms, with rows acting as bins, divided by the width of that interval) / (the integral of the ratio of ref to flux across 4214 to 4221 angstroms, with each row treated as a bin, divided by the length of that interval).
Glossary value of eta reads 0.99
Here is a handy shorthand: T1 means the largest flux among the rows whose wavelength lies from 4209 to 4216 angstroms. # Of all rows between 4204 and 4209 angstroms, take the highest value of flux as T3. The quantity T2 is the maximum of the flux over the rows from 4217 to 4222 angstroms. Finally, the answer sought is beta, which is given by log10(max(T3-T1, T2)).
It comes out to 1.23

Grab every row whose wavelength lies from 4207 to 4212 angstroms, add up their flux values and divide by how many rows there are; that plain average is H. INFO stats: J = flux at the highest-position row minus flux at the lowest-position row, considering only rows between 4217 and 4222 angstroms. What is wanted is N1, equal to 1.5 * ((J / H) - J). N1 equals 0.0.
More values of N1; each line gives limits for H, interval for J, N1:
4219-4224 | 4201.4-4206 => 0.5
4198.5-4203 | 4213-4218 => -0.5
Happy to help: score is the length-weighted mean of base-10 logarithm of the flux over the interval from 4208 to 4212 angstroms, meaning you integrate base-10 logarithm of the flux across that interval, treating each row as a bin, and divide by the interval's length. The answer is 1.20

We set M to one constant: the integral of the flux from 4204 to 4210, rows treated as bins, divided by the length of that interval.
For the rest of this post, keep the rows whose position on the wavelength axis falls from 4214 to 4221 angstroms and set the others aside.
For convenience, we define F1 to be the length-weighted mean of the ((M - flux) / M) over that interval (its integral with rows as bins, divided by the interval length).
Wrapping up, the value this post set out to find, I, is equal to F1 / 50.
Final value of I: -0.0007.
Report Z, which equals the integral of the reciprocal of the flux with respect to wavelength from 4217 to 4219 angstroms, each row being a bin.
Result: 0.12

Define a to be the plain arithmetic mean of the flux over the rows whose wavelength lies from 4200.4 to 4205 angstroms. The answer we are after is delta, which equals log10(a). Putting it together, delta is 1.22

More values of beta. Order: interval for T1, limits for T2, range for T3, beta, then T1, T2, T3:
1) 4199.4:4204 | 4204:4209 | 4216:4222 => 1.21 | 17.15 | 16.3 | 17.05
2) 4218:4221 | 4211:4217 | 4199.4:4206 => 1.23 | 17.05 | 16.84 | 17.15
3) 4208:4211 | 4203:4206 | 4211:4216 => 1.22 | 15.98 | 16.66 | 16.84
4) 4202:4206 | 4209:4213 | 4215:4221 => 1.21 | 16.66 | 16.39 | 17.05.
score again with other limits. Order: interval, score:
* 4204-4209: 1.21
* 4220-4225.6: 1.20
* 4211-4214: 1.21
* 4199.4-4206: 1.22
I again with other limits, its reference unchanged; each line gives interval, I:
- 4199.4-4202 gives -0.0010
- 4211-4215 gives -0.0004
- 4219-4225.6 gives 0.0001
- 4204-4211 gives 0.0001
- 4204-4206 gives -0.0003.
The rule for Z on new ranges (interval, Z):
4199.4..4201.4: 0.12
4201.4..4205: 0.22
